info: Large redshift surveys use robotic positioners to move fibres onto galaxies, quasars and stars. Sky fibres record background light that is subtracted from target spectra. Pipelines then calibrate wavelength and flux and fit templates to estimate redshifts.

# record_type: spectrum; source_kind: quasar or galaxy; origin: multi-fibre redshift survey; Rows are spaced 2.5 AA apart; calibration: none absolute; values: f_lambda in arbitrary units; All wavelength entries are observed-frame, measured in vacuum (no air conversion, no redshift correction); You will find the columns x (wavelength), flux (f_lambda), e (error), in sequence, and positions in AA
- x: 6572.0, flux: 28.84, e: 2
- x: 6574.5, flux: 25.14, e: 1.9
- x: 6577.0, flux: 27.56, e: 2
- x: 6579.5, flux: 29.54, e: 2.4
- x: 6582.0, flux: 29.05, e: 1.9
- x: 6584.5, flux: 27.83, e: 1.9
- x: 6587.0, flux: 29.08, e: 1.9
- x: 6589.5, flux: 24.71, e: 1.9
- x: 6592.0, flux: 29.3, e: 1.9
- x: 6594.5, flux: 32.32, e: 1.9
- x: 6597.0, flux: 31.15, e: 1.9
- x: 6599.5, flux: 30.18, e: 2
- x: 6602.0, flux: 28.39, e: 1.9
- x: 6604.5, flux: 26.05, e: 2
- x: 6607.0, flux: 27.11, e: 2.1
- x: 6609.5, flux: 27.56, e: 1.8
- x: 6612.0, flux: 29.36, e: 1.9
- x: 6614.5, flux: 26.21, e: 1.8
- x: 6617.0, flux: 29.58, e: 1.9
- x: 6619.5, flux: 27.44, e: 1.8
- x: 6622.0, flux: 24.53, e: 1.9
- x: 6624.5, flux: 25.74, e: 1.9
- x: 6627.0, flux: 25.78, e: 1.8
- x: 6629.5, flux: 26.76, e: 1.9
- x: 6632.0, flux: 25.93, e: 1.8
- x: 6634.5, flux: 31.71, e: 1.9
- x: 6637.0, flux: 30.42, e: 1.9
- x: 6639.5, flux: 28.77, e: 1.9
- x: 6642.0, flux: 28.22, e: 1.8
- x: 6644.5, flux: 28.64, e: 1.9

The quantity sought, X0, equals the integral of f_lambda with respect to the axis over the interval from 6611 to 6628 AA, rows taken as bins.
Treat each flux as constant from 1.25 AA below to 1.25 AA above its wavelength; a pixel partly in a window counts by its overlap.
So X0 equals 458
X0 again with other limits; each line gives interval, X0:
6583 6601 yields 526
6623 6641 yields 501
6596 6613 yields 484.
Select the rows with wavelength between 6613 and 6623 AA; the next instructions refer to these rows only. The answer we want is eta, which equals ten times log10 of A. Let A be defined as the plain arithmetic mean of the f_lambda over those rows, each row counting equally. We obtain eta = 14.3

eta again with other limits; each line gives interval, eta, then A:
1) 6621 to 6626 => 14.0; 25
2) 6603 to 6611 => 14.3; 27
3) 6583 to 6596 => 14.6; 29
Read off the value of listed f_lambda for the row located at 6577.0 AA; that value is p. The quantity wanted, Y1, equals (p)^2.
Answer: 760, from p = 27.56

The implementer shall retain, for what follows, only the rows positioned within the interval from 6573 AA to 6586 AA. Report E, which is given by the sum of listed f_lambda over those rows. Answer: 139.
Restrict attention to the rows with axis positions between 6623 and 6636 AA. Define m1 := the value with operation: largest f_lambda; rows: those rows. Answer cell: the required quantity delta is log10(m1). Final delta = 1.50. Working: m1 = 31.71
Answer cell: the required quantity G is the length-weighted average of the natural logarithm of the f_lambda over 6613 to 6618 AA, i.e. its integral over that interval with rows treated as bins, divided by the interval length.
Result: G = 3.33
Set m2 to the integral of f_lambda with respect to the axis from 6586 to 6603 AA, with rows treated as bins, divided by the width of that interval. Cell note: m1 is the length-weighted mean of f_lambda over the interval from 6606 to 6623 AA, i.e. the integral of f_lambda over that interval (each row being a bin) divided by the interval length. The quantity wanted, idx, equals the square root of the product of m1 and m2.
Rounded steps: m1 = 27.4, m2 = 29.3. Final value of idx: 28.37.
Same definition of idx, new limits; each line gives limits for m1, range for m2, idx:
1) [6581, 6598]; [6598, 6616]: 28.46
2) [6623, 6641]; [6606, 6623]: 27.64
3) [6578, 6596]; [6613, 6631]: 27.70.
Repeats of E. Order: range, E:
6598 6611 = 139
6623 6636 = 136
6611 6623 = 137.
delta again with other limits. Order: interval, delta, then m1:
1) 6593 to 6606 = 1.51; 32.32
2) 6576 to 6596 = 1.51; 32.32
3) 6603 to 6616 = 1.47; 29.36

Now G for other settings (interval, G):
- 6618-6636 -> 3.29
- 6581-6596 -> 3.36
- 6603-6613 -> 3.31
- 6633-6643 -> 3.39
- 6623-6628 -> 3.25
